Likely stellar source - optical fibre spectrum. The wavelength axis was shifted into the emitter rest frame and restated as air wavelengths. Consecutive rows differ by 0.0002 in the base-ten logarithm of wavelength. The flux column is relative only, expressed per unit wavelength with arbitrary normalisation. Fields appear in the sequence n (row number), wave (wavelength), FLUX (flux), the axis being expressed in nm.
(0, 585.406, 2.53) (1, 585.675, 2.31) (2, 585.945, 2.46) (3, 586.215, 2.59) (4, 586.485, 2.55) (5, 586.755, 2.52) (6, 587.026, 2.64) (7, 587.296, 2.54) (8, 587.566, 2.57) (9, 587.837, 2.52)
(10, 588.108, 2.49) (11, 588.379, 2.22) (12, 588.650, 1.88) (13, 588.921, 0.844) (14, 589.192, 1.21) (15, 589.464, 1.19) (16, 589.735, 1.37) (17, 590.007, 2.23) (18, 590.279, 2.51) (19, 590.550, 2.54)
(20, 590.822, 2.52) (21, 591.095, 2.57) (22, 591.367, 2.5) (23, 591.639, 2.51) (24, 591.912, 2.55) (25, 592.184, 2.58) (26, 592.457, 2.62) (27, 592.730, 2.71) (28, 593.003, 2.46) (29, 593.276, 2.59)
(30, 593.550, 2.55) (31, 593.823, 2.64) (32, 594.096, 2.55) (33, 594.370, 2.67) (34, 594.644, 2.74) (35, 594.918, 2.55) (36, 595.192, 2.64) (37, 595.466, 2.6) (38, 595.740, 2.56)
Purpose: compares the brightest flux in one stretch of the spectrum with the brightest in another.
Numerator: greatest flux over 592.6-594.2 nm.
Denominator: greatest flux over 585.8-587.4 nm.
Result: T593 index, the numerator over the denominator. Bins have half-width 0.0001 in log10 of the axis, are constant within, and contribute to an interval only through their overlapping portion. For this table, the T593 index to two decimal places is 1.03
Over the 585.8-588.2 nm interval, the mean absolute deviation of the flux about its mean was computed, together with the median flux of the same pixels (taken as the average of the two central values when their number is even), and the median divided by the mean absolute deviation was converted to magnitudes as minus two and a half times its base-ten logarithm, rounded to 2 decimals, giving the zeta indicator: -4.50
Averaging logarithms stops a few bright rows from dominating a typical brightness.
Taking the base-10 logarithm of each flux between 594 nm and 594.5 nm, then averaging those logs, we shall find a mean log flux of 0.417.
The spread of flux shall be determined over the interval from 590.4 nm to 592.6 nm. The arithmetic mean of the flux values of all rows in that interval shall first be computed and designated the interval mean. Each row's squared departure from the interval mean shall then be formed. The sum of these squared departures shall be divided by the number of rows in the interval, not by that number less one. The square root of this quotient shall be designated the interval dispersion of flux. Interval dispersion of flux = 0.04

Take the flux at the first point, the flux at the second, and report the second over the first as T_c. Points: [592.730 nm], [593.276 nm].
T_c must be 0.96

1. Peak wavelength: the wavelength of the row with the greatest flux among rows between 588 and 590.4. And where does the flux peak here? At 590.279 nm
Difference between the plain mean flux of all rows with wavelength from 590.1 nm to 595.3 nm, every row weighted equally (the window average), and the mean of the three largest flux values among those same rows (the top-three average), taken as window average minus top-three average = -0.13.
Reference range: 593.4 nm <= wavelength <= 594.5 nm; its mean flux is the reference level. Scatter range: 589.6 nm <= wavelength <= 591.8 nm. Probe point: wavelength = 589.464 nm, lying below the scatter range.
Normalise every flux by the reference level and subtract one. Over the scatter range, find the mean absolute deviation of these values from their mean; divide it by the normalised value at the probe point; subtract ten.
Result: -10.2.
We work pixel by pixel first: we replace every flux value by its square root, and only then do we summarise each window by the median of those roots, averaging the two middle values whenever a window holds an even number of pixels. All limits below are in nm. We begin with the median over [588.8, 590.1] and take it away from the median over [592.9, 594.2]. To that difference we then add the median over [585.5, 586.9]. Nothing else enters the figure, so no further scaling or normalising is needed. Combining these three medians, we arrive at 2.1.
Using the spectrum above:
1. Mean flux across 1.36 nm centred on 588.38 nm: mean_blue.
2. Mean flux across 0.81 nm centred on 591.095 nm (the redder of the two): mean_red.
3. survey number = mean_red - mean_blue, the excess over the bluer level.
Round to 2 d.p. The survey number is 0.54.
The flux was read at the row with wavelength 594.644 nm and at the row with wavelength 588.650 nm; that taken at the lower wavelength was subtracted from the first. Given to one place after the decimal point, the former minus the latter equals 0.9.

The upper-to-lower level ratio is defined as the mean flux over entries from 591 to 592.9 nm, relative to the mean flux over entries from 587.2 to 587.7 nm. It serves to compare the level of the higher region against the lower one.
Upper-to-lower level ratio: 1.01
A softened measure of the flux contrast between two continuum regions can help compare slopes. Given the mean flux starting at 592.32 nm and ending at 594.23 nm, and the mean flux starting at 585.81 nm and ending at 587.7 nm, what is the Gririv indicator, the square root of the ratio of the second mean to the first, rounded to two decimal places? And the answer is 0.99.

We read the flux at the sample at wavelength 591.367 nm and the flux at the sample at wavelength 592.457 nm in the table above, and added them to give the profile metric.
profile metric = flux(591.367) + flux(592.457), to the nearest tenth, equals 5.1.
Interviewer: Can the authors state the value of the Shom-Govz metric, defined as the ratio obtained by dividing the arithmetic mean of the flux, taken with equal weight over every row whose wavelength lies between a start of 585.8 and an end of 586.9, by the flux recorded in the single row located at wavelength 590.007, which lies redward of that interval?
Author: 1.13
